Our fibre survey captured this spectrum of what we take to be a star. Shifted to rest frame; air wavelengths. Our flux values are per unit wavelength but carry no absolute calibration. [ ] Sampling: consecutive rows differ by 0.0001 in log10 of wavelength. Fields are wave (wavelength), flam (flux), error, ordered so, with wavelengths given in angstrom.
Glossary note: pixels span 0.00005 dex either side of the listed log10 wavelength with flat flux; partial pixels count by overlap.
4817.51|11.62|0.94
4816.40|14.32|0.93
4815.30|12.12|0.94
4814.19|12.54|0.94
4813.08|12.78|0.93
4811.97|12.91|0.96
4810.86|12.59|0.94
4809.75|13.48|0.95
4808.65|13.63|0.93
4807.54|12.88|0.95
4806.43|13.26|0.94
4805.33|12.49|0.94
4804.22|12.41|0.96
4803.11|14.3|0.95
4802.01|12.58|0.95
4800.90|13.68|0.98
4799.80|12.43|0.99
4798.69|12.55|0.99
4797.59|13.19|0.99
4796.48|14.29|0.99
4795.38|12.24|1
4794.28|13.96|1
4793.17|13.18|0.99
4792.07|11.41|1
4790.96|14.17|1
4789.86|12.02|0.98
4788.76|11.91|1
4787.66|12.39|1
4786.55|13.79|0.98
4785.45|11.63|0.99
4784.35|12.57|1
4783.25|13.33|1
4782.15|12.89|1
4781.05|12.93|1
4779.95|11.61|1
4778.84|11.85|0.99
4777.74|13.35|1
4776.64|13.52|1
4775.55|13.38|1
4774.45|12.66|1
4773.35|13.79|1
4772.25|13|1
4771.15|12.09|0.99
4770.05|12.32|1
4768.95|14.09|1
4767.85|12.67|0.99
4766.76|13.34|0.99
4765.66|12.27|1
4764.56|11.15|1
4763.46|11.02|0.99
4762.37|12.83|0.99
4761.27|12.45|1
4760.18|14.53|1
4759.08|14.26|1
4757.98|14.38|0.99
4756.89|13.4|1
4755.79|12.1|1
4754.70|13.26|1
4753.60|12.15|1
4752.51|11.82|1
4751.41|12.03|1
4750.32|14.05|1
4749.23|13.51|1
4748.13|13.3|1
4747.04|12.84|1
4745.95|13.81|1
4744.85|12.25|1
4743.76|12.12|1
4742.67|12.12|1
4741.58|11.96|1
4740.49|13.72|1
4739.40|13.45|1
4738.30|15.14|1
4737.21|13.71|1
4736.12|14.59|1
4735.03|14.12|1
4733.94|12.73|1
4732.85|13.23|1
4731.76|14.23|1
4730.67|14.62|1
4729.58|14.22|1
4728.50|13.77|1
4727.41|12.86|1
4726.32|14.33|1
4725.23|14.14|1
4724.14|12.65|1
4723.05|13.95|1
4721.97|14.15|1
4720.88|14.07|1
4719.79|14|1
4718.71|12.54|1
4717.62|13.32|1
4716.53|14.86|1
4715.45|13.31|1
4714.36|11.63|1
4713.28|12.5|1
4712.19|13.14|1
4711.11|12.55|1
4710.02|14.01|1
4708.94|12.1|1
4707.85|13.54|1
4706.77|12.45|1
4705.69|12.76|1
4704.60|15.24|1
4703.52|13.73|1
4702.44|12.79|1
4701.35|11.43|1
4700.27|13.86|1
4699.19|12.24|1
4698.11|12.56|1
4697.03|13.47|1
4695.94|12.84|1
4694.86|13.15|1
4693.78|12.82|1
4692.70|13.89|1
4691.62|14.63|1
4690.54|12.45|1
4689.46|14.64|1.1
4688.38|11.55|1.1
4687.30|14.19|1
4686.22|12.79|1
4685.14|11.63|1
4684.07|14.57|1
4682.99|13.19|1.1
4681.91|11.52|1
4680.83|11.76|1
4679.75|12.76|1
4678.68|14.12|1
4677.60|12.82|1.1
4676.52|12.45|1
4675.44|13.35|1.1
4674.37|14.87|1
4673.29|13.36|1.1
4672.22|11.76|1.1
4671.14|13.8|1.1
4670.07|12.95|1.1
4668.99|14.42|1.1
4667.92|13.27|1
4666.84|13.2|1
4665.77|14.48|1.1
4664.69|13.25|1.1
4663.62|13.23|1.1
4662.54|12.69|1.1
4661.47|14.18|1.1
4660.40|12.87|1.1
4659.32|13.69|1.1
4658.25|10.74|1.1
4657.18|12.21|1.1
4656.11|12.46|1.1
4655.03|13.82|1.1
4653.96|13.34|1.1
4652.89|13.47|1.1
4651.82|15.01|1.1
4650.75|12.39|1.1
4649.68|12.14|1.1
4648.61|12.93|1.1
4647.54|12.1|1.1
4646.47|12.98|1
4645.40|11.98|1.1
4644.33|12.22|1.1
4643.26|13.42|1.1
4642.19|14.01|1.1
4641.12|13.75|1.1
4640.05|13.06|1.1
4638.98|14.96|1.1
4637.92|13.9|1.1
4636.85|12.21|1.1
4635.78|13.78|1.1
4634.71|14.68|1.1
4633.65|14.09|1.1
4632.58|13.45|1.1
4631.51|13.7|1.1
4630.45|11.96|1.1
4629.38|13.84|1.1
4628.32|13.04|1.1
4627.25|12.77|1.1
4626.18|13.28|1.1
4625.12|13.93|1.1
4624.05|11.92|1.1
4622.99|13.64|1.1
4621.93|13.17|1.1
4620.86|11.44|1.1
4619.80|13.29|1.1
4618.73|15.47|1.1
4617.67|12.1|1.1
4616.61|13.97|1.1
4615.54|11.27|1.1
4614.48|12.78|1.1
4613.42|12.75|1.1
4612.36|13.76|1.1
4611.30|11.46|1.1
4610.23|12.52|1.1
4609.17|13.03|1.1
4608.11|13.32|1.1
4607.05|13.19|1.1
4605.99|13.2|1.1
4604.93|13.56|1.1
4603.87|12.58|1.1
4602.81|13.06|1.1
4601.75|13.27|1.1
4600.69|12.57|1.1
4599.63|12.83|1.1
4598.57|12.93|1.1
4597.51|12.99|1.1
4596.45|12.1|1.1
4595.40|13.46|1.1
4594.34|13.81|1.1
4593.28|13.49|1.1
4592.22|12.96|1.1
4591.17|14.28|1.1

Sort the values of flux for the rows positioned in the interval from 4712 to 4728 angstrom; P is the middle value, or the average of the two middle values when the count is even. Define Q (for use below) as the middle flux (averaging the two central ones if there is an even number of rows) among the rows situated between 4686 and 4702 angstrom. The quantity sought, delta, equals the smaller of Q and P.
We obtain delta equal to 12.8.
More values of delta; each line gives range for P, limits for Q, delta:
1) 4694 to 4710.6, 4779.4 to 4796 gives 12.6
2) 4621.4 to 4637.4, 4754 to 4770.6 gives 12.8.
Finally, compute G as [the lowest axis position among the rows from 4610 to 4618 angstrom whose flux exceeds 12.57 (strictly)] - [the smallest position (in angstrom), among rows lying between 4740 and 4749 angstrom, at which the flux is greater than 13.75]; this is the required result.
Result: -133.6 angstrom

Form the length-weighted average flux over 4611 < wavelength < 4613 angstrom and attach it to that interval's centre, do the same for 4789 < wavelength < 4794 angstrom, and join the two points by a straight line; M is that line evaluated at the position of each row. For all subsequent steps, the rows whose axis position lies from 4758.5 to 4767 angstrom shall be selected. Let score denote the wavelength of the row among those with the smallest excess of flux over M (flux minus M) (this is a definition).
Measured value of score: 4763.46 angstrom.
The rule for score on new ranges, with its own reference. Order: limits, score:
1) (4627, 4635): 4630.45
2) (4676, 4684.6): 4681.91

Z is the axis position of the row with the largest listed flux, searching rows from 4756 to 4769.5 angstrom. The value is 4760.18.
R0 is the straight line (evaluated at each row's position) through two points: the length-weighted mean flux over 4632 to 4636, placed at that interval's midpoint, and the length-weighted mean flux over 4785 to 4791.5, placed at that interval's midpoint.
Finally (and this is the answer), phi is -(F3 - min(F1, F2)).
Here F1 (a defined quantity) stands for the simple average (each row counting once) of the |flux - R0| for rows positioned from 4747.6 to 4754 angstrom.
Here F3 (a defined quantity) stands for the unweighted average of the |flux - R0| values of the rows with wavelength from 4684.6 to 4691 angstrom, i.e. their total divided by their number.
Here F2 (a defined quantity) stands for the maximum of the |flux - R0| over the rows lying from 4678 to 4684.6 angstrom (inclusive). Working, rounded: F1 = 0.80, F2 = 2.07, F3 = 1.3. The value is -0.46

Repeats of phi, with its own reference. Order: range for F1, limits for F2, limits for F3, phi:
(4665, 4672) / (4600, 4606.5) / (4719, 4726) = -0.23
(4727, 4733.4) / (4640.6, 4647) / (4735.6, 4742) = -0.27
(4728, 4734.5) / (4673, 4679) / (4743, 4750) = 0.19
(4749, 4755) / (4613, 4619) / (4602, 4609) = -0.30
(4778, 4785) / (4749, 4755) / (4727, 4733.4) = -0.24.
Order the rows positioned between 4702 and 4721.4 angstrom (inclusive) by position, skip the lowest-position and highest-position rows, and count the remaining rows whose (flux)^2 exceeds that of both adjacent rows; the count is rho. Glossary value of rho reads 5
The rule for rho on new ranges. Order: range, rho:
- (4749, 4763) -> 4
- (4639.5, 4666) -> 7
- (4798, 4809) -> 3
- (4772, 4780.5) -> 2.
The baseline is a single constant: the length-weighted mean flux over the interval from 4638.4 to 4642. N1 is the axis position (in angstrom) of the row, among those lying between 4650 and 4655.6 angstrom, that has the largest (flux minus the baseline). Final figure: 4651.82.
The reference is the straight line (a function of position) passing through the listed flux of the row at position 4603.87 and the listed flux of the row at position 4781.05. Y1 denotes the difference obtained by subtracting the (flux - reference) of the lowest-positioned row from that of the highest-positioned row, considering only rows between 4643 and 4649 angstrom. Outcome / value -0.5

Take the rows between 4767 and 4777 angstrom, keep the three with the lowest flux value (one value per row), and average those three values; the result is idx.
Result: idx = 12.4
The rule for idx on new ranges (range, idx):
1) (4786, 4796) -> 11.8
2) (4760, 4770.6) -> 11.5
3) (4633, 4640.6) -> 13.0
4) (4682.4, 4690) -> 12.0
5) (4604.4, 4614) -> 12.2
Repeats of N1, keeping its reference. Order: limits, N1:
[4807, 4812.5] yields 4808.65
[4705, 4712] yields 4710.02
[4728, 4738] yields 4730.67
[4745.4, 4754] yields 4750.32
